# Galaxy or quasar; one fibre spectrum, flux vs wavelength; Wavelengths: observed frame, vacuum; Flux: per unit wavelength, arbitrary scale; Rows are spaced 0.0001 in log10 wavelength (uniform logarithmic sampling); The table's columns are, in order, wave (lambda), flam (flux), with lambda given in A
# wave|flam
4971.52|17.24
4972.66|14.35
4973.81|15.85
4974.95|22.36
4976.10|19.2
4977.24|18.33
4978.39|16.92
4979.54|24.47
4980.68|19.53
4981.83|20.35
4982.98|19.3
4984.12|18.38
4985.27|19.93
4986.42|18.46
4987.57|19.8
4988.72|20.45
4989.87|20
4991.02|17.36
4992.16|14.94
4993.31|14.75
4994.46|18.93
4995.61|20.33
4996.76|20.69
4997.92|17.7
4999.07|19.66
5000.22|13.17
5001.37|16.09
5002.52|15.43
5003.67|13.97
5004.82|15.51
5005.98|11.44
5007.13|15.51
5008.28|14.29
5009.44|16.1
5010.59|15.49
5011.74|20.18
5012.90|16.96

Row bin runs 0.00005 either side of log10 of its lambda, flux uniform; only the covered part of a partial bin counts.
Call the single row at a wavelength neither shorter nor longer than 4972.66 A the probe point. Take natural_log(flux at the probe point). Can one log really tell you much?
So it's 2.66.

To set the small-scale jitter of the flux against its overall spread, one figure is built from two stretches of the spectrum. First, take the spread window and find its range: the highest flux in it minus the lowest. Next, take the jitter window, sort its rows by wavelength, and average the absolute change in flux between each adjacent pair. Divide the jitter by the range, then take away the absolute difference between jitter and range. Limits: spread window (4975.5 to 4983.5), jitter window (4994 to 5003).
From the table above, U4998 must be -4.8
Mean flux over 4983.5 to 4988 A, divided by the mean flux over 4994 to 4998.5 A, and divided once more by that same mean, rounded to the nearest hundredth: 0.05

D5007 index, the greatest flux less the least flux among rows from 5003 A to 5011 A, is 5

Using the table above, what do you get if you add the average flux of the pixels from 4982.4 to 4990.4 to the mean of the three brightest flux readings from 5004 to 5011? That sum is 35.2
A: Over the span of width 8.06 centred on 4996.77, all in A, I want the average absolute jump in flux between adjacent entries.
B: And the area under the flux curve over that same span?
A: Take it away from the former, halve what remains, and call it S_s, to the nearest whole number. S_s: -71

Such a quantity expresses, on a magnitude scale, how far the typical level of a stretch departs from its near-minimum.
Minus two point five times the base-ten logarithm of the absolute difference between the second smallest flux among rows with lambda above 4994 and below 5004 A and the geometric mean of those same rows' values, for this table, -1.2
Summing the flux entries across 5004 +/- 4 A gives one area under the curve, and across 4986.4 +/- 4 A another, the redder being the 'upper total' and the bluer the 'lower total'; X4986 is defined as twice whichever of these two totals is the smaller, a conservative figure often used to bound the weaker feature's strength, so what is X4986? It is 202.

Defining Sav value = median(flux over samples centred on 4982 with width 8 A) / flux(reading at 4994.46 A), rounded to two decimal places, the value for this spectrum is 1.03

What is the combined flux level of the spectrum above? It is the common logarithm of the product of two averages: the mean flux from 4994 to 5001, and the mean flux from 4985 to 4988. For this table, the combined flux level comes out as 2.55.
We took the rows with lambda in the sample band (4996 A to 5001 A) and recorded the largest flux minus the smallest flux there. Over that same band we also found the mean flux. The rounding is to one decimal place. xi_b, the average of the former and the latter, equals 12.7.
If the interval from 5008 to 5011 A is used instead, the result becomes 8.6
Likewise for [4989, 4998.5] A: 12.0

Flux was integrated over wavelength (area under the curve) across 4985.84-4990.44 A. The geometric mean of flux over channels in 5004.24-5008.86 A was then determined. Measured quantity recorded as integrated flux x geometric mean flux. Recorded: 1273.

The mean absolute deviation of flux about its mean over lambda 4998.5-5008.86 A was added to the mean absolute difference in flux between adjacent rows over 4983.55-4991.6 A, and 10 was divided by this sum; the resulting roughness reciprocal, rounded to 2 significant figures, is 3.4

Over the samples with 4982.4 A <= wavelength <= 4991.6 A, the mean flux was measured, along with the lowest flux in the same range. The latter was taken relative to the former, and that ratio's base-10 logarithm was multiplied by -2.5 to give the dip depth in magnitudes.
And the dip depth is 0.110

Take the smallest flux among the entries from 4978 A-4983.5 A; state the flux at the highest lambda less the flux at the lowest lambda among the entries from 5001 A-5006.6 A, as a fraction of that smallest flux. -0.27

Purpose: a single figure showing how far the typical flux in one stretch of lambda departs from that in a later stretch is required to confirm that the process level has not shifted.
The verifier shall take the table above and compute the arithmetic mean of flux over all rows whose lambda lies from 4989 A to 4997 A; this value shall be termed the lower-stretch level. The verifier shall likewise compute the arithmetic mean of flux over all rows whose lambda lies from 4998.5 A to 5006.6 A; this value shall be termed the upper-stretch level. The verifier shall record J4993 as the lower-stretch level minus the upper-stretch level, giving 3.1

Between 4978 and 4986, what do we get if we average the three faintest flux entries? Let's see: 18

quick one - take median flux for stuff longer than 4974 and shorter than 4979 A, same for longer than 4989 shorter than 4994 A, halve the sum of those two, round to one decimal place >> 17.5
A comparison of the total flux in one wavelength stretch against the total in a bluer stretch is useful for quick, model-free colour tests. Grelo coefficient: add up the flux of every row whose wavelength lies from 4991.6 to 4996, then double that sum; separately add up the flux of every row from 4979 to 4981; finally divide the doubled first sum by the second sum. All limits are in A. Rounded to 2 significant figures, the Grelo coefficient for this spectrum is 3.1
